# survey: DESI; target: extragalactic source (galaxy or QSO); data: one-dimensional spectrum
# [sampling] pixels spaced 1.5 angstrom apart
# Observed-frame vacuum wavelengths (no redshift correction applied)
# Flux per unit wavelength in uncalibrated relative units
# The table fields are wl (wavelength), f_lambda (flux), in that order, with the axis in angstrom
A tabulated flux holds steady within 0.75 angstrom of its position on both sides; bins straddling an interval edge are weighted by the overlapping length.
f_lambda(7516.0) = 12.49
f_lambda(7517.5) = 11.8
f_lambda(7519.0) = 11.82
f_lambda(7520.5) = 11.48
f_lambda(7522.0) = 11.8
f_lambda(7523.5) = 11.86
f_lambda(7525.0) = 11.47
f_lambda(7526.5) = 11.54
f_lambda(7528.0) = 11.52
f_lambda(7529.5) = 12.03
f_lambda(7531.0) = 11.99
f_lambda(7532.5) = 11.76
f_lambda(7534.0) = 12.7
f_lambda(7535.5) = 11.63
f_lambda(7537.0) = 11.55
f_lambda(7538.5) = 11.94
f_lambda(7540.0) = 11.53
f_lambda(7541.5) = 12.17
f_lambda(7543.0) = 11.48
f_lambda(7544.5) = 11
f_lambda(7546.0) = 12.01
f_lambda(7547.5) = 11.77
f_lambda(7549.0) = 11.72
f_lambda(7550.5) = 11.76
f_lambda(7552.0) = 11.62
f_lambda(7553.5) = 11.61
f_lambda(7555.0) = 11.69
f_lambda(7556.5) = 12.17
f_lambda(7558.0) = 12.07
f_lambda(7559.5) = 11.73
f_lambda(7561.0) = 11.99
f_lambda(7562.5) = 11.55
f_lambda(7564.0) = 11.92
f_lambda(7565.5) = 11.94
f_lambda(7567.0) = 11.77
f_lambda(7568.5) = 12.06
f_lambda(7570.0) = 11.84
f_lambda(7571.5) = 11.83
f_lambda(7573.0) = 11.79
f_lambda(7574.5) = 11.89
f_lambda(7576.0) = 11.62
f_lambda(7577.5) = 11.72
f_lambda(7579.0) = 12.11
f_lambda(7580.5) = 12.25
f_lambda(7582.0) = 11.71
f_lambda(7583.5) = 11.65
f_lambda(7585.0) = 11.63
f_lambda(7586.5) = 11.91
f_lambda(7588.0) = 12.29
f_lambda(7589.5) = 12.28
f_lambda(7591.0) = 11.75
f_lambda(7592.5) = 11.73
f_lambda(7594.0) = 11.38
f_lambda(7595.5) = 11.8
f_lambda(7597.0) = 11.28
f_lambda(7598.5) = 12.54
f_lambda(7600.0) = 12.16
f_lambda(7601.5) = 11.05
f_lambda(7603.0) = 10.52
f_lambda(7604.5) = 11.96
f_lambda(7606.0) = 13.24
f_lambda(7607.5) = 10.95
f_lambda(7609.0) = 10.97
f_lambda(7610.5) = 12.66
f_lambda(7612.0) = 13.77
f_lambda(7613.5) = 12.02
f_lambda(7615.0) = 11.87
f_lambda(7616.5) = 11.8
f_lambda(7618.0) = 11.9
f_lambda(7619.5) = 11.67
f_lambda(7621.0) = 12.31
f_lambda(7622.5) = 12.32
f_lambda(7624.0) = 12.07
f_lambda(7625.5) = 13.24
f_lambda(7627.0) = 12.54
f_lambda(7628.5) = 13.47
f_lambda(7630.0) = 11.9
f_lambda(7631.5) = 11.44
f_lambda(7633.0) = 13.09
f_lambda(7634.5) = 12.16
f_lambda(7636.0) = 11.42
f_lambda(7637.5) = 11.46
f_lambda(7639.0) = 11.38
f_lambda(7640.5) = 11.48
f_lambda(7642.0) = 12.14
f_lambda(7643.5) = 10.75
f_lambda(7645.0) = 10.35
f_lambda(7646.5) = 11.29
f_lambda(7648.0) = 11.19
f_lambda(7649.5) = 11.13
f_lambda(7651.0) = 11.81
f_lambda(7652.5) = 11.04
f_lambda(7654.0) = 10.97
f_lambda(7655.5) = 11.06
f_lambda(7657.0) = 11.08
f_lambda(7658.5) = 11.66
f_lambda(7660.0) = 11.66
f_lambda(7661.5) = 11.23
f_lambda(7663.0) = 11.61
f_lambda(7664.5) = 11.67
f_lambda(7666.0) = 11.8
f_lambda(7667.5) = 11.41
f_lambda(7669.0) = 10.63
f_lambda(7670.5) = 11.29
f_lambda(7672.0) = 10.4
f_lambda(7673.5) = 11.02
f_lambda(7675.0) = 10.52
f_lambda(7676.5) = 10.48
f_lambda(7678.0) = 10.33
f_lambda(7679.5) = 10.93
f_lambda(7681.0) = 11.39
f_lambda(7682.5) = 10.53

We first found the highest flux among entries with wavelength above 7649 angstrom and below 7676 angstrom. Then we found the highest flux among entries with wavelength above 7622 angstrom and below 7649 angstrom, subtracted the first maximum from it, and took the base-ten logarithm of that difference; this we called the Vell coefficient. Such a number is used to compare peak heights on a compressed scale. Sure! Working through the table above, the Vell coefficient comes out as 0.22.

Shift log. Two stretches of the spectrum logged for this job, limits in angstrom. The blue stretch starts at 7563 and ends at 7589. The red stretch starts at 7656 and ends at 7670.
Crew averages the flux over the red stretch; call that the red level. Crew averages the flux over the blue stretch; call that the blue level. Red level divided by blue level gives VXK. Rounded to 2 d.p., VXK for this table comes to 0.96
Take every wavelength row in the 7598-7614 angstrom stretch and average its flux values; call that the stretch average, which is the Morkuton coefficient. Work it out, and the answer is 12.0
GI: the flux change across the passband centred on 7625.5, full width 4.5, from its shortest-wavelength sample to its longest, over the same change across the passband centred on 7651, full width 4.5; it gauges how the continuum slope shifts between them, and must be -5.2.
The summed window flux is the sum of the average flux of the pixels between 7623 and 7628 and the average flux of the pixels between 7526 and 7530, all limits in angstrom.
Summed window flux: 24.3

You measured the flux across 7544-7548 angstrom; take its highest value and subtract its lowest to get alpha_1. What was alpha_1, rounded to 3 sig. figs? 1.01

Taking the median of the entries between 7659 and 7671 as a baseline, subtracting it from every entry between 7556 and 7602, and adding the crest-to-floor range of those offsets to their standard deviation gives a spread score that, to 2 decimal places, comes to 1.80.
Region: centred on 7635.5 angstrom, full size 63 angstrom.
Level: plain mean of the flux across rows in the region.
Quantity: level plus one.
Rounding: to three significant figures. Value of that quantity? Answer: 12.8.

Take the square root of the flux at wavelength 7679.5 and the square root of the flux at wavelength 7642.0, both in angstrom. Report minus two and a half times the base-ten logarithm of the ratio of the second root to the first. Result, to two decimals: -0.06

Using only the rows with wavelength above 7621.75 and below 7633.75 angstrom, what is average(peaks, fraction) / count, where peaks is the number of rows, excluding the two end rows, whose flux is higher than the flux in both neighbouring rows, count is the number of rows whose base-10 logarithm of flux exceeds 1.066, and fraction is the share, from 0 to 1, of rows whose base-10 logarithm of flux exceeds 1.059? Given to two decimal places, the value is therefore 0.21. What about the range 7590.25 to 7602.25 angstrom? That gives 0.26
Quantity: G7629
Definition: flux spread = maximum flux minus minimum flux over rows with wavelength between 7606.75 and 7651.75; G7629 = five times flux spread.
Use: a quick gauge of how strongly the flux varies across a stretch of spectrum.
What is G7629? 17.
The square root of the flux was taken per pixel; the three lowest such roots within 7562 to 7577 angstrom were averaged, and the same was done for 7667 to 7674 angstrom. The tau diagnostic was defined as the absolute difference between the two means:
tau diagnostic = 0.144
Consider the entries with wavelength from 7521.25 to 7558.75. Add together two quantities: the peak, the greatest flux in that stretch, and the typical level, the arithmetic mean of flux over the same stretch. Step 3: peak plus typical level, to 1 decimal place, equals 24.5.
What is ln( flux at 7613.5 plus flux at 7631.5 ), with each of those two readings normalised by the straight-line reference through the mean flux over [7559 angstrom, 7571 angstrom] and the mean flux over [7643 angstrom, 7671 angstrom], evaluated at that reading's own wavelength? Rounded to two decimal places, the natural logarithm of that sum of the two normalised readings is 0.72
